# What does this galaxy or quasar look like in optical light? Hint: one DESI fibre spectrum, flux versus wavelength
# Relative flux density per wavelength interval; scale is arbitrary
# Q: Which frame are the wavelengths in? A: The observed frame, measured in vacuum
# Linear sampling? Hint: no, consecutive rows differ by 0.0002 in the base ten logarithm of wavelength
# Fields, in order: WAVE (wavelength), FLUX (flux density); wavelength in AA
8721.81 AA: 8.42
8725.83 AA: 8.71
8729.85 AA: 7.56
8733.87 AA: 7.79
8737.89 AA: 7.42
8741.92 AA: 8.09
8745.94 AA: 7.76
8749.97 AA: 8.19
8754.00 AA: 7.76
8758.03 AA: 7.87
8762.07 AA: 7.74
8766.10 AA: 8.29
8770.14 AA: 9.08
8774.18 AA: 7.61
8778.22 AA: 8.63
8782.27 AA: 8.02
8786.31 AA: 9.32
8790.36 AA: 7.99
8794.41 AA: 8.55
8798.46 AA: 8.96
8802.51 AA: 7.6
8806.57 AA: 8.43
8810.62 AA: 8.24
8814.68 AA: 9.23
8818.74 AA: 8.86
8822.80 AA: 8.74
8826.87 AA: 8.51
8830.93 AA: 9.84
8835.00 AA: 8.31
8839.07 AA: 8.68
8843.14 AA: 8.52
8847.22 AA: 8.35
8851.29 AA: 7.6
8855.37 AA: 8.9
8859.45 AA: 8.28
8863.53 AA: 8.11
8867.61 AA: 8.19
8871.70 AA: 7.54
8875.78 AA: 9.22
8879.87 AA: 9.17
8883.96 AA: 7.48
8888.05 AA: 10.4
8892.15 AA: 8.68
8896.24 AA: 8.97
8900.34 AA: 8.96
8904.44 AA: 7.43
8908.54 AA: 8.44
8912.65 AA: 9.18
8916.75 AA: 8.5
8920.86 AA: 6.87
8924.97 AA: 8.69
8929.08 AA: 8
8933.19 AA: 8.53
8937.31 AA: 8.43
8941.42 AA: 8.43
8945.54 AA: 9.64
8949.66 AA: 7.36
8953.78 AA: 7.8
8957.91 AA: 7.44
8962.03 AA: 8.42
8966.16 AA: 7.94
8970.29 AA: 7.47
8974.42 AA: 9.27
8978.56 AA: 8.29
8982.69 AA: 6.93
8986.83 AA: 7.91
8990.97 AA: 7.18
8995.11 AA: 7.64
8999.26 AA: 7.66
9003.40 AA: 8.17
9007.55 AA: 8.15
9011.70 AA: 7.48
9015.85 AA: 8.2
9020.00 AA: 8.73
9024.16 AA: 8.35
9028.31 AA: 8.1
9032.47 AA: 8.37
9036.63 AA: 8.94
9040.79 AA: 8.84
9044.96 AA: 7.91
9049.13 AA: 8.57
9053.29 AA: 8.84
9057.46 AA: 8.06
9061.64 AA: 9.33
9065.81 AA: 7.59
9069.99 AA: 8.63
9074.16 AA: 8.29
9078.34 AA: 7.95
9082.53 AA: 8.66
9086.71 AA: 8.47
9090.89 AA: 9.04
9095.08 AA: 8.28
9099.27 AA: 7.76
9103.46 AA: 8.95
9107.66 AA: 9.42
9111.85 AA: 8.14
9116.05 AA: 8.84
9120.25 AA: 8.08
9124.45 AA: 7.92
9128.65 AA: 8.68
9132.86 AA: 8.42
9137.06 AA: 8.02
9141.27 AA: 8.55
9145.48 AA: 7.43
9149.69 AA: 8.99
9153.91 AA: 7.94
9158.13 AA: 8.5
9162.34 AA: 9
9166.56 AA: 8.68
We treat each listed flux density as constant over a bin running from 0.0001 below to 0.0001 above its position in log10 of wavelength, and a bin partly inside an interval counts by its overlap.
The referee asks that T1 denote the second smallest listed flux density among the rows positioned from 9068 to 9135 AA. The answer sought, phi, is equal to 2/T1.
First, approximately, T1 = 7.92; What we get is 0.253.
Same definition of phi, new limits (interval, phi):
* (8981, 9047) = 0.279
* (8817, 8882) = 0.263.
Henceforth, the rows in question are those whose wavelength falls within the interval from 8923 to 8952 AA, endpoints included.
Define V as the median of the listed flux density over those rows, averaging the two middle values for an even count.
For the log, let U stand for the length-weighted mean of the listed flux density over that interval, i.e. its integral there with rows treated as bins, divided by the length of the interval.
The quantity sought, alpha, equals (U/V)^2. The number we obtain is 1.001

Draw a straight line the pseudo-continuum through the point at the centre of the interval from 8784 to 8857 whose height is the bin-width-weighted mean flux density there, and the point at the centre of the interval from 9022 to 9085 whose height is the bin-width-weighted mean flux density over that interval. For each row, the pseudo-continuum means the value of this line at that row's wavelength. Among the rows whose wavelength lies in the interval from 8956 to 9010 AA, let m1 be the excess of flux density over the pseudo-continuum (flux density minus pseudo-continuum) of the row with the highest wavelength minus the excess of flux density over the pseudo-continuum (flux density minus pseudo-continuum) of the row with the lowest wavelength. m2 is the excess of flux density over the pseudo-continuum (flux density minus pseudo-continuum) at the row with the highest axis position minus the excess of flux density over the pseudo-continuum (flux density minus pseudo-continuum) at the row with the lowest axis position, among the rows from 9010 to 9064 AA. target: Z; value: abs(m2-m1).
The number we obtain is 1.14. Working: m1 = 0.7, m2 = 1.9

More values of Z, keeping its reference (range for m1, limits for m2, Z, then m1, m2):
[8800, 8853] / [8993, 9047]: 0.27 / 0.0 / 0.3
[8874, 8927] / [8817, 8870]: 0.14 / -0.5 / -0.6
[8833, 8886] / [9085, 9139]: 0.38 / -0.8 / -0.4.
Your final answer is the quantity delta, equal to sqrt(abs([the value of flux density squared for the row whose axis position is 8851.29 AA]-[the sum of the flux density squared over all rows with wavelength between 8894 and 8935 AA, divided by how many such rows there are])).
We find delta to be 3.5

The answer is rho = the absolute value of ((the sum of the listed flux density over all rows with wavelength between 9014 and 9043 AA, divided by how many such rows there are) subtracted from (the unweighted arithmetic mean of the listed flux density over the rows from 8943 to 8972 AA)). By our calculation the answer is 0.49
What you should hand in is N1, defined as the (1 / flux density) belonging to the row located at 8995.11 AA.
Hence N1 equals 0.131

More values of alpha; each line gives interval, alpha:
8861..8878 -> 1.031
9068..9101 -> 1.003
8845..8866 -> 0.992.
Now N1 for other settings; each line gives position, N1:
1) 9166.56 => 0.115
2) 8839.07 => 0.115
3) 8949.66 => 0.136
